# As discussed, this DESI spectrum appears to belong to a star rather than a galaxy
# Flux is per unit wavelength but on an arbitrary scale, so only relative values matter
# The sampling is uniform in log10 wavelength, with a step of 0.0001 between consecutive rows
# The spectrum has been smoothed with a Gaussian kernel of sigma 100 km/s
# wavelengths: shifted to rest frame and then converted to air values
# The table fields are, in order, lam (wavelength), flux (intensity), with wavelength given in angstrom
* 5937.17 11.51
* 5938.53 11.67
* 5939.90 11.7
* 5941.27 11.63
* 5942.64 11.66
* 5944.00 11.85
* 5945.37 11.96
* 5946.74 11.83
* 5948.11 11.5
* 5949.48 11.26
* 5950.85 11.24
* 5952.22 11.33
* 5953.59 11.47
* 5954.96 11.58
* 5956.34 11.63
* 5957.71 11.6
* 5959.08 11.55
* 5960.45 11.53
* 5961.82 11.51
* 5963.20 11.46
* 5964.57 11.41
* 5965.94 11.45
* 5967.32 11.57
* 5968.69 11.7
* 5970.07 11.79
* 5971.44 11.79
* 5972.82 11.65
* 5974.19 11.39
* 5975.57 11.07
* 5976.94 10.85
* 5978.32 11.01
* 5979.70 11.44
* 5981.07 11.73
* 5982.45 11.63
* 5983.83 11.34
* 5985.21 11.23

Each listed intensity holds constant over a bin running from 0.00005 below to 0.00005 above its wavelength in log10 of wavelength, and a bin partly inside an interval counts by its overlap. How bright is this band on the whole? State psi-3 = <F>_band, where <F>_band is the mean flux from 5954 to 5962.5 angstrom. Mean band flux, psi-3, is 11.6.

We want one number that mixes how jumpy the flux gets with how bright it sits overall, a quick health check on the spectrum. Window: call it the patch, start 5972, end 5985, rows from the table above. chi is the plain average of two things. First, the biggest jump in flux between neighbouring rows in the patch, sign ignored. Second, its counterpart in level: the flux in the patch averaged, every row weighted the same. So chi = 5.89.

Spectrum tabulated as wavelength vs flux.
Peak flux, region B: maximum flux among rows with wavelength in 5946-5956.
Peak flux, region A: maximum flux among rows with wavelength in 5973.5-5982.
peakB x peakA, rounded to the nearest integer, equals 139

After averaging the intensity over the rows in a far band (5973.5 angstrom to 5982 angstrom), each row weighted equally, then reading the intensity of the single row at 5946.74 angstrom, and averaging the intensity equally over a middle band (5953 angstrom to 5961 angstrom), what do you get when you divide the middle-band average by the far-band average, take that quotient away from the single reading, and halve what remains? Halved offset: 5.40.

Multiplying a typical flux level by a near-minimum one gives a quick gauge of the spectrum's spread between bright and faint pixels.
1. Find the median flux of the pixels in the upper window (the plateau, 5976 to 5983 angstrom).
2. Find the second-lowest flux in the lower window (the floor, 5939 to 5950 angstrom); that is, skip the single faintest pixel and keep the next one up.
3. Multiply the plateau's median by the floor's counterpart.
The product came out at 132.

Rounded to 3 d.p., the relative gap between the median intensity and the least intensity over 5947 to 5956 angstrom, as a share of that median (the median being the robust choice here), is 0.014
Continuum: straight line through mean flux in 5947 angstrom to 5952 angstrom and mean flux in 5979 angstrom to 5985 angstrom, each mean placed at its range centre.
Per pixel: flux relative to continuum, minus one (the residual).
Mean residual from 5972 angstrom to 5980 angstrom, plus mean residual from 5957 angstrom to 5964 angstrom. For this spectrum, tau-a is -0.01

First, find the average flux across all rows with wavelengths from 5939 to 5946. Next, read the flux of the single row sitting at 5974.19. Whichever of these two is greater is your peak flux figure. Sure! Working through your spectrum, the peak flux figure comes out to 11.76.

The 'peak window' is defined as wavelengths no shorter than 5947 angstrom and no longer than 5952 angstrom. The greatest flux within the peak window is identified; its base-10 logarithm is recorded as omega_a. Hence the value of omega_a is 1.06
